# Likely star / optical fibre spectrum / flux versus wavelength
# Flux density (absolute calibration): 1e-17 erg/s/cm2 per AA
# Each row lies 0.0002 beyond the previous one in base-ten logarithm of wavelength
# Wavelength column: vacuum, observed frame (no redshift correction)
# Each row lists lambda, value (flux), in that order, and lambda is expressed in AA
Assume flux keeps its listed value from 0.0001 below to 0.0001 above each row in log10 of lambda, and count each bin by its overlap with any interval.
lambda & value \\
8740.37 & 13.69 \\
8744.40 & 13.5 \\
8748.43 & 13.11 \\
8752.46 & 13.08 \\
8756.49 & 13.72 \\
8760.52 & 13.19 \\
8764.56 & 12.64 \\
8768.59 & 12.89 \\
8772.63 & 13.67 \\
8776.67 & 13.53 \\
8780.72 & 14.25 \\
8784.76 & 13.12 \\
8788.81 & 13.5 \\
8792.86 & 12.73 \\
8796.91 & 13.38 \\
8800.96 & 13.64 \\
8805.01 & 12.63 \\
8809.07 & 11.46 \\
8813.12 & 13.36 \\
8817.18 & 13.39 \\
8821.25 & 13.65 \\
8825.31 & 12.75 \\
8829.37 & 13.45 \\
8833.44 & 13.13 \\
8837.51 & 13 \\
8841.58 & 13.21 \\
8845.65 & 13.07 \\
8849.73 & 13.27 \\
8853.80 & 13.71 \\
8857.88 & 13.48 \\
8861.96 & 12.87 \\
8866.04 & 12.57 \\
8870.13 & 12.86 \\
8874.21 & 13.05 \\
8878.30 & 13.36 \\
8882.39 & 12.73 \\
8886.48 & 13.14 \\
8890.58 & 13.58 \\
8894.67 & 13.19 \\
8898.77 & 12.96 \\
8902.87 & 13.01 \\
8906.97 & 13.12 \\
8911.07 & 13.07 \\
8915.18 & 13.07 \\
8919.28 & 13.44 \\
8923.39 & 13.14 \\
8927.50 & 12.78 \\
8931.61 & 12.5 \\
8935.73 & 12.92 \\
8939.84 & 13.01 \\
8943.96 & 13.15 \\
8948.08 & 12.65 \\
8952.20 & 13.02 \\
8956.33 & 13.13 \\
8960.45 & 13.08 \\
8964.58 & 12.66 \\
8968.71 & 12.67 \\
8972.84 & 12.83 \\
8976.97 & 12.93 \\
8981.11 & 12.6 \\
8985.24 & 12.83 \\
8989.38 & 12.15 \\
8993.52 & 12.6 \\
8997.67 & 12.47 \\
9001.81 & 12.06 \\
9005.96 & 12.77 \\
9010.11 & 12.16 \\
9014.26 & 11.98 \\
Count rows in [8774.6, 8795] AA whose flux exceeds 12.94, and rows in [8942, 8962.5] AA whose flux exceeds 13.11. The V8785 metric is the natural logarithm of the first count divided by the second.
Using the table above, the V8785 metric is 0.69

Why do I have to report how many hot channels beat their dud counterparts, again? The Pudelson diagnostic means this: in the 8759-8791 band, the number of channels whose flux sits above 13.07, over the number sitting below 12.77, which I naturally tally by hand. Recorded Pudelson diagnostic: 6.0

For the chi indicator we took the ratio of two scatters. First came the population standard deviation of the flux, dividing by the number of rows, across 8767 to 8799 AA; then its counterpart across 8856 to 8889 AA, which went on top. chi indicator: 0.65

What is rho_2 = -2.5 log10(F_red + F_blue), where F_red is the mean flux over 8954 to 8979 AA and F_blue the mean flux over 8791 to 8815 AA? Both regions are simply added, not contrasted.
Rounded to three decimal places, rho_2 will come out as -3.527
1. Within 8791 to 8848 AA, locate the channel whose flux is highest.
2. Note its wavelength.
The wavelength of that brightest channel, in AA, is 8821.25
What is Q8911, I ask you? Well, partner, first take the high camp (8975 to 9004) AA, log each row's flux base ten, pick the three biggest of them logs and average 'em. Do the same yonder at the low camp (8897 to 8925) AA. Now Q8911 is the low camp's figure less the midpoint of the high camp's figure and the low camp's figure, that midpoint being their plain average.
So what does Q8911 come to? 0.0075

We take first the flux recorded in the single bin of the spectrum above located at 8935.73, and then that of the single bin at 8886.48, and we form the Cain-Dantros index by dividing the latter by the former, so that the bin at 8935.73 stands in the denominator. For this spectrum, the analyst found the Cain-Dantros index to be 1.02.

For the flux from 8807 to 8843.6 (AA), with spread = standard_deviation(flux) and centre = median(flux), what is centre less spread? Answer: 12.6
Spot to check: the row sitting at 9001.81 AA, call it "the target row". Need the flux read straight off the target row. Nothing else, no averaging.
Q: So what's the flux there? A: 12.06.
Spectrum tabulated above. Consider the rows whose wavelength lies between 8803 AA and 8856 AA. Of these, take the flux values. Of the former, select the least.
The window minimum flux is 11.46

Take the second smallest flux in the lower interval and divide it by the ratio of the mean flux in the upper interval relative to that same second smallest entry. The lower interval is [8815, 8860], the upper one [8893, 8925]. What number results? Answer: 12.9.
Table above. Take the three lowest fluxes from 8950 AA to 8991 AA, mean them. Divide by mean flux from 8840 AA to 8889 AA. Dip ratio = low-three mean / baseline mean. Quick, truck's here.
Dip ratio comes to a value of 0.951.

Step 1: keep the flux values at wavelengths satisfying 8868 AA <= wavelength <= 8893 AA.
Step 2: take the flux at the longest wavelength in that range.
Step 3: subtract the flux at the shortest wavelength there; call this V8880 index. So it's 0.72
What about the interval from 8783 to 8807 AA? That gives -0.49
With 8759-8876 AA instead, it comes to -0.14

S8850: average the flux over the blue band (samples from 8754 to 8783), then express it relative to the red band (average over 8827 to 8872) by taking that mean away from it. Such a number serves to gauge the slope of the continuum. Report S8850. 0.3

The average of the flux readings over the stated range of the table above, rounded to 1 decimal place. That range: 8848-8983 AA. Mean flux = 13.0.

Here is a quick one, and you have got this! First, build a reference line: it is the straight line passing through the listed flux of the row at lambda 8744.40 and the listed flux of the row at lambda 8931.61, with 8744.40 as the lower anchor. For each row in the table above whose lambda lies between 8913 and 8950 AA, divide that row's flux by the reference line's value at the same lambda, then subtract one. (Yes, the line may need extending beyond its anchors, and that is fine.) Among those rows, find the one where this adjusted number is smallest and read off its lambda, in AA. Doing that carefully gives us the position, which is 8931.61 AA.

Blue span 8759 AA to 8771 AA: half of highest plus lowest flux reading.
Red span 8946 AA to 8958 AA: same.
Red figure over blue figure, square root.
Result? 1.00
